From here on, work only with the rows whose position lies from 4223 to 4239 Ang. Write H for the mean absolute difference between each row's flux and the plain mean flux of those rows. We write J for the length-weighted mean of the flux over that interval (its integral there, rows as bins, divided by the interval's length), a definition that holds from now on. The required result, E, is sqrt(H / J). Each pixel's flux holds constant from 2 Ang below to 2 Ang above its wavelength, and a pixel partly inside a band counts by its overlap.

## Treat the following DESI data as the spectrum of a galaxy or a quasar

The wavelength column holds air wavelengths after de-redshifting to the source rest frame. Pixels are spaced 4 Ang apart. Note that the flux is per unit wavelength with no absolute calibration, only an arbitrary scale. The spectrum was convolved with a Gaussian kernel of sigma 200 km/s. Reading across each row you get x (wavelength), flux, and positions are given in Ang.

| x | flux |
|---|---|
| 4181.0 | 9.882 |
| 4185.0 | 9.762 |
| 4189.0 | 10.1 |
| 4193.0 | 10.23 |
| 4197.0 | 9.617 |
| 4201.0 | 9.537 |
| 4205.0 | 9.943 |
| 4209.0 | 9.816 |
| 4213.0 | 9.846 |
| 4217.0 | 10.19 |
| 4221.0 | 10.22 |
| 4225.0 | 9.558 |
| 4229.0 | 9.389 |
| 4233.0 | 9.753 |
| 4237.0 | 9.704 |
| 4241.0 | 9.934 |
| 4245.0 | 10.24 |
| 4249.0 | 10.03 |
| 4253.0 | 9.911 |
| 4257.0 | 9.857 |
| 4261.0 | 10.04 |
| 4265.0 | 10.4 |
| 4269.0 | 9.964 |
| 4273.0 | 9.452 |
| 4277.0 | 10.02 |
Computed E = 0.115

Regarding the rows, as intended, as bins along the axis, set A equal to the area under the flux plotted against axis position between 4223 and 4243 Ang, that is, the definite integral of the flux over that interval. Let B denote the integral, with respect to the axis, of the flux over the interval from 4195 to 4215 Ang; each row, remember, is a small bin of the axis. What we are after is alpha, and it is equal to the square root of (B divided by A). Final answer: 1.00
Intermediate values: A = 193.4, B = 195.0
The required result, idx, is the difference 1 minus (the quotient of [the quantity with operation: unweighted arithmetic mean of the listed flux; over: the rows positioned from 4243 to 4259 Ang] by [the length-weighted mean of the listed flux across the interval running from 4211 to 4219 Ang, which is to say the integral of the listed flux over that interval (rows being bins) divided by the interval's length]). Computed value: 0.001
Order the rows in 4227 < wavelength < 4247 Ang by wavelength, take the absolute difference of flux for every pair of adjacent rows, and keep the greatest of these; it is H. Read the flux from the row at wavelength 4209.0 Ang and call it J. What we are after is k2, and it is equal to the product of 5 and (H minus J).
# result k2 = -47.3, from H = 0.36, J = 9.816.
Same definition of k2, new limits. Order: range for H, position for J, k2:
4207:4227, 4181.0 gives -46.1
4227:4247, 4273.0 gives -45.4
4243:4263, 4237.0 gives -47.5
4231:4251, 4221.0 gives -49.6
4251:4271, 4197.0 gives -45.9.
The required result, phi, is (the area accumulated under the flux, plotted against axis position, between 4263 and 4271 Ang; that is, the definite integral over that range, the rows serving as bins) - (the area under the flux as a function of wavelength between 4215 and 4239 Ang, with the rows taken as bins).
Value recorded -154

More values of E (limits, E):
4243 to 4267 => 0.126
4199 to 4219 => 0.127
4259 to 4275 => 0.160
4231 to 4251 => 0.128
